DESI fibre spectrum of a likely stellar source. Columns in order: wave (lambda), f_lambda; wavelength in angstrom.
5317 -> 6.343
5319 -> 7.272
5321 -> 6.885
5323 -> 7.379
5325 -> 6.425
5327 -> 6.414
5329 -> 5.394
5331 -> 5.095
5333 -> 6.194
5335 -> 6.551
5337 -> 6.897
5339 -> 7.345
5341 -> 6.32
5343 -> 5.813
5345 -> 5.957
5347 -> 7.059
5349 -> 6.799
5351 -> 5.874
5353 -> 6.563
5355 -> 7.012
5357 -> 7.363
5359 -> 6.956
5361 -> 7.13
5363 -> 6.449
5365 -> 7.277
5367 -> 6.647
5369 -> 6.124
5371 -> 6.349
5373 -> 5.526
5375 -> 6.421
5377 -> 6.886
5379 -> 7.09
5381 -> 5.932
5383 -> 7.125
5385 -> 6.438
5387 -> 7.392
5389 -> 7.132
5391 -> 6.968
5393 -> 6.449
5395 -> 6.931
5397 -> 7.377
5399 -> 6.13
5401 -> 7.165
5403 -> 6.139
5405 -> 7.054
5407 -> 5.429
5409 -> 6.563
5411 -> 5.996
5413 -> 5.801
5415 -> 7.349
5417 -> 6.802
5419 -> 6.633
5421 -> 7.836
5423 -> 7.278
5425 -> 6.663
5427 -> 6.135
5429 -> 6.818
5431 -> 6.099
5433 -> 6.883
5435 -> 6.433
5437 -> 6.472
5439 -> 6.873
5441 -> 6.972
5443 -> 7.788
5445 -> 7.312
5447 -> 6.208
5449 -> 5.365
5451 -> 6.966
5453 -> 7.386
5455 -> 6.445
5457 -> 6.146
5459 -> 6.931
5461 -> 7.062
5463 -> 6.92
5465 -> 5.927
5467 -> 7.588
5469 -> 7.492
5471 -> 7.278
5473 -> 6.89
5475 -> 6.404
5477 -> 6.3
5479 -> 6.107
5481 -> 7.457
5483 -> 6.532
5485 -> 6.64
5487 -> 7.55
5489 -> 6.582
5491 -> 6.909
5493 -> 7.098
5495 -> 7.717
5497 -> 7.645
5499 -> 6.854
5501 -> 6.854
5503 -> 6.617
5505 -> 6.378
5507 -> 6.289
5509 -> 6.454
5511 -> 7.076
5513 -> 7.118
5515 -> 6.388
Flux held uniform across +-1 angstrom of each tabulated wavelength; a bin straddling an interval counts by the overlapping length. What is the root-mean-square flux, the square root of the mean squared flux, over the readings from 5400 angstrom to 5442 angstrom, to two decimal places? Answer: 6.66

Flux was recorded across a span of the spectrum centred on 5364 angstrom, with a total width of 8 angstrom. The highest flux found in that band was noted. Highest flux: 7.277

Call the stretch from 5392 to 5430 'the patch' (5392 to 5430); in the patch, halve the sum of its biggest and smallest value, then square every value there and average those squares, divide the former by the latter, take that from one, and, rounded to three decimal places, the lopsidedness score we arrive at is 0.852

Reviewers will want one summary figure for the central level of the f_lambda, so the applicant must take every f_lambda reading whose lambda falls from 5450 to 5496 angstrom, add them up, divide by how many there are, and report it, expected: 6.88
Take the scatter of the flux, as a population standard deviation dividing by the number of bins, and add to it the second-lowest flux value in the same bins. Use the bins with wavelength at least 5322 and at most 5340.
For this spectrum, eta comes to 6.13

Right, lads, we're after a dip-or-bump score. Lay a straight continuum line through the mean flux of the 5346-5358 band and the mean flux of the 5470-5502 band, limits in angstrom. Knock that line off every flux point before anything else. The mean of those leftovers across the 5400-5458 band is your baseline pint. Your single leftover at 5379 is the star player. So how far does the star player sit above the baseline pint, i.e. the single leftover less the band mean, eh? 0.5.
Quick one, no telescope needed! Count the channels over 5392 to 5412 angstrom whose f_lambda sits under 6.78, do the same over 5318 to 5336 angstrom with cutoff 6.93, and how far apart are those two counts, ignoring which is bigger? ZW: 1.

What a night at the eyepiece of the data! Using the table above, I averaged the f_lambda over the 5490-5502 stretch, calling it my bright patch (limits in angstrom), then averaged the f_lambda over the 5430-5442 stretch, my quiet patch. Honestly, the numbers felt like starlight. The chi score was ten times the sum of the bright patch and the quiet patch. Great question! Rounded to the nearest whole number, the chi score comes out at 138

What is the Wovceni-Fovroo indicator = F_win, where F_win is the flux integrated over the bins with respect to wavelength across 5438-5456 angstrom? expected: 123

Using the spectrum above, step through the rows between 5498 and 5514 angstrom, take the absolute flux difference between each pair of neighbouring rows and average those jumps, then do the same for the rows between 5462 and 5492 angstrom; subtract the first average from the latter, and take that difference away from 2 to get 1.6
